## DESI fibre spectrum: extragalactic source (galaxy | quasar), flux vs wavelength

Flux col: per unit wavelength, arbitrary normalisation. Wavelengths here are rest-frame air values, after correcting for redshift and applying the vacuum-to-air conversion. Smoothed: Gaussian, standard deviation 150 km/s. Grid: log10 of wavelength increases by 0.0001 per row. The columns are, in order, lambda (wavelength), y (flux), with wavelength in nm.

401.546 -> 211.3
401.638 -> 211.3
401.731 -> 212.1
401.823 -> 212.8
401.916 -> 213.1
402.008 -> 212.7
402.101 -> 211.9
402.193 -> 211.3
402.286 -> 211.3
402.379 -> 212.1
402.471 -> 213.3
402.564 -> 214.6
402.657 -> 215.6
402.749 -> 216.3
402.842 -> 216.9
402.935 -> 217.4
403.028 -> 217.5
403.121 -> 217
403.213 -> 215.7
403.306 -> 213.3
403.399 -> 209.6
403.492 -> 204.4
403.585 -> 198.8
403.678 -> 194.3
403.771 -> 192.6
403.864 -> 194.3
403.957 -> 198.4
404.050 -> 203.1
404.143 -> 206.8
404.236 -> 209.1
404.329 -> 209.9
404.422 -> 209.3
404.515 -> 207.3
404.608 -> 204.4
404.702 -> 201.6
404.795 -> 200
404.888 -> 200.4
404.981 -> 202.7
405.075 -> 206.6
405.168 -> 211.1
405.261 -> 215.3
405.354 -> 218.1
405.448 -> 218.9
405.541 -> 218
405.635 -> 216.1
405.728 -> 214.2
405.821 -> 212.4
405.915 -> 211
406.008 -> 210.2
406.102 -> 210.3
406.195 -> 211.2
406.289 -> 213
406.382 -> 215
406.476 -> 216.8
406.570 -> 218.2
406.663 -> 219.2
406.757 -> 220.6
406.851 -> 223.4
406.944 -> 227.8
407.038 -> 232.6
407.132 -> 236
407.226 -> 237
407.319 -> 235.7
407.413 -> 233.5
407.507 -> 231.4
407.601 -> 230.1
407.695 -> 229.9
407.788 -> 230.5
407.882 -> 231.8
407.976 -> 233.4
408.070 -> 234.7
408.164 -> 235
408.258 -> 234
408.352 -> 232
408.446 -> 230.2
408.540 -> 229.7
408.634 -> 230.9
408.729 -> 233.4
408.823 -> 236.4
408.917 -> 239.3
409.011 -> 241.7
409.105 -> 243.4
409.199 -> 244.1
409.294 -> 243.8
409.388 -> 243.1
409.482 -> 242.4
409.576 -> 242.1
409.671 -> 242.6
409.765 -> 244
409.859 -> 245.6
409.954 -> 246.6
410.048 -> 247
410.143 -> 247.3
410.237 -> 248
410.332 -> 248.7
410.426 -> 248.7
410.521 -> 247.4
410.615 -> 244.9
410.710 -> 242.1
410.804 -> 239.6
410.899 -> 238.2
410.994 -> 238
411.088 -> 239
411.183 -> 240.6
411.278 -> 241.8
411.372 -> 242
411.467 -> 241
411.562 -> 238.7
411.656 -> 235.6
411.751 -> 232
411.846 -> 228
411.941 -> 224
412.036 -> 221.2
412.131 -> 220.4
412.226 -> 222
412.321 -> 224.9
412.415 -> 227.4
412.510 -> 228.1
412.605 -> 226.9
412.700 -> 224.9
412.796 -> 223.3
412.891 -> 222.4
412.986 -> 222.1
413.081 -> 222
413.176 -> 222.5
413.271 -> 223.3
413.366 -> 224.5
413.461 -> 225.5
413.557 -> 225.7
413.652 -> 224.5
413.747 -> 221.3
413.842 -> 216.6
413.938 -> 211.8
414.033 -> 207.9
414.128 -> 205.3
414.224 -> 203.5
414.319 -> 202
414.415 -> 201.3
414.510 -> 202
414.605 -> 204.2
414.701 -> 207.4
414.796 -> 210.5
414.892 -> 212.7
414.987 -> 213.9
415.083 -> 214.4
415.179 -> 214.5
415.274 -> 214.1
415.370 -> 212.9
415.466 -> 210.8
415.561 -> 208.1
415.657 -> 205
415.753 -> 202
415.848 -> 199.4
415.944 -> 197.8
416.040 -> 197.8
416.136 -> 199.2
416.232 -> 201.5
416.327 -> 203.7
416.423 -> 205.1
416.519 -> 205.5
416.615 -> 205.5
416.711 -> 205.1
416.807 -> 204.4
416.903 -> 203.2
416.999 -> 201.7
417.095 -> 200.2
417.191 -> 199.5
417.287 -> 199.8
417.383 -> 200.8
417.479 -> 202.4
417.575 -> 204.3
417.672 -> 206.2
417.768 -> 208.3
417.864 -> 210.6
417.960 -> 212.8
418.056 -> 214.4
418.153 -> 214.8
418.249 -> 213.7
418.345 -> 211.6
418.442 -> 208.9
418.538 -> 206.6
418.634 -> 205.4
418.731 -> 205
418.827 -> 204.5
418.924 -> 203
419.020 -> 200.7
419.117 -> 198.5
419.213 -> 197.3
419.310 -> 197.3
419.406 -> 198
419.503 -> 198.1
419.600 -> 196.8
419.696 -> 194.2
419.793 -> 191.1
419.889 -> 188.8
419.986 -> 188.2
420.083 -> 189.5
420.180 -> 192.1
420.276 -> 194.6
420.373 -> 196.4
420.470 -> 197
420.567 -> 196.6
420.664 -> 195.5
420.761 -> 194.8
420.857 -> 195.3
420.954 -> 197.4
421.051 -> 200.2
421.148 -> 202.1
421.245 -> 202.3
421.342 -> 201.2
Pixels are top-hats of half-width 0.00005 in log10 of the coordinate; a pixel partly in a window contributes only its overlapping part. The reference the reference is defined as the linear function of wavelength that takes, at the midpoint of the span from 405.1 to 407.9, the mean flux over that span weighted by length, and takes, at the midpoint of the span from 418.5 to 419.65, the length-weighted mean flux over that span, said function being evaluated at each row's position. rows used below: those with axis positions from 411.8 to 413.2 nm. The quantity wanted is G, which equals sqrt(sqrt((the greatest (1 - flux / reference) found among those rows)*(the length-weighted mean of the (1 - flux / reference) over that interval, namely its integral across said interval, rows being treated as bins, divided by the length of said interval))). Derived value 0.22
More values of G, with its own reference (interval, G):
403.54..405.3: 0.34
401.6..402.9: 0.27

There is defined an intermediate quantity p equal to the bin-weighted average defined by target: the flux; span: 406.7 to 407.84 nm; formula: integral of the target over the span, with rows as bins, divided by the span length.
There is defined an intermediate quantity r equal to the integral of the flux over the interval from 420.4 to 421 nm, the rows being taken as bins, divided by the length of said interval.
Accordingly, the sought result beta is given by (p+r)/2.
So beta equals 213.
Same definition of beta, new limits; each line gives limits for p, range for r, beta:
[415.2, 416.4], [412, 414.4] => 212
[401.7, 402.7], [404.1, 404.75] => 210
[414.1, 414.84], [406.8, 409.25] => 219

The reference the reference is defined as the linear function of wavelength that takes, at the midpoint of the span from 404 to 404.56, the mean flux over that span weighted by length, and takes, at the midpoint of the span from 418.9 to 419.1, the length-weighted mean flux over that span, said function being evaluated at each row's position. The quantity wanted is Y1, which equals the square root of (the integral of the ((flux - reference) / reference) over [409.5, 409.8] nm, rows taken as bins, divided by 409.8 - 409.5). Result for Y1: 0.43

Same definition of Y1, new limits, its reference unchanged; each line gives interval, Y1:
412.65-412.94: 0.31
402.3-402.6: 0.15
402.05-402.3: 0.12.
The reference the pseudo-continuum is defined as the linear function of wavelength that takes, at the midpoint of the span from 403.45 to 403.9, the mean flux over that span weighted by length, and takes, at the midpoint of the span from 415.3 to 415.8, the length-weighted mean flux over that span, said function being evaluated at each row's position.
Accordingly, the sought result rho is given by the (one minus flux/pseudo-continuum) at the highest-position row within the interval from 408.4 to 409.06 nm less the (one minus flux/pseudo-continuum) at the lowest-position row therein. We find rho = -0.05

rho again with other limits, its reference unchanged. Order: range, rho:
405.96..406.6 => -0.04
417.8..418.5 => 0.01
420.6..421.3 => -0.03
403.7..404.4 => -0.09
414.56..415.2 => -0.05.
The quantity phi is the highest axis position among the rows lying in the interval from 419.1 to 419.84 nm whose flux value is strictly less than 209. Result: 419.793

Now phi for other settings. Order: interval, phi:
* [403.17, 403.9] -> 403.864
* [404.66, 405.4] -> 405.075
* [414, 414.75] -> 414.701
